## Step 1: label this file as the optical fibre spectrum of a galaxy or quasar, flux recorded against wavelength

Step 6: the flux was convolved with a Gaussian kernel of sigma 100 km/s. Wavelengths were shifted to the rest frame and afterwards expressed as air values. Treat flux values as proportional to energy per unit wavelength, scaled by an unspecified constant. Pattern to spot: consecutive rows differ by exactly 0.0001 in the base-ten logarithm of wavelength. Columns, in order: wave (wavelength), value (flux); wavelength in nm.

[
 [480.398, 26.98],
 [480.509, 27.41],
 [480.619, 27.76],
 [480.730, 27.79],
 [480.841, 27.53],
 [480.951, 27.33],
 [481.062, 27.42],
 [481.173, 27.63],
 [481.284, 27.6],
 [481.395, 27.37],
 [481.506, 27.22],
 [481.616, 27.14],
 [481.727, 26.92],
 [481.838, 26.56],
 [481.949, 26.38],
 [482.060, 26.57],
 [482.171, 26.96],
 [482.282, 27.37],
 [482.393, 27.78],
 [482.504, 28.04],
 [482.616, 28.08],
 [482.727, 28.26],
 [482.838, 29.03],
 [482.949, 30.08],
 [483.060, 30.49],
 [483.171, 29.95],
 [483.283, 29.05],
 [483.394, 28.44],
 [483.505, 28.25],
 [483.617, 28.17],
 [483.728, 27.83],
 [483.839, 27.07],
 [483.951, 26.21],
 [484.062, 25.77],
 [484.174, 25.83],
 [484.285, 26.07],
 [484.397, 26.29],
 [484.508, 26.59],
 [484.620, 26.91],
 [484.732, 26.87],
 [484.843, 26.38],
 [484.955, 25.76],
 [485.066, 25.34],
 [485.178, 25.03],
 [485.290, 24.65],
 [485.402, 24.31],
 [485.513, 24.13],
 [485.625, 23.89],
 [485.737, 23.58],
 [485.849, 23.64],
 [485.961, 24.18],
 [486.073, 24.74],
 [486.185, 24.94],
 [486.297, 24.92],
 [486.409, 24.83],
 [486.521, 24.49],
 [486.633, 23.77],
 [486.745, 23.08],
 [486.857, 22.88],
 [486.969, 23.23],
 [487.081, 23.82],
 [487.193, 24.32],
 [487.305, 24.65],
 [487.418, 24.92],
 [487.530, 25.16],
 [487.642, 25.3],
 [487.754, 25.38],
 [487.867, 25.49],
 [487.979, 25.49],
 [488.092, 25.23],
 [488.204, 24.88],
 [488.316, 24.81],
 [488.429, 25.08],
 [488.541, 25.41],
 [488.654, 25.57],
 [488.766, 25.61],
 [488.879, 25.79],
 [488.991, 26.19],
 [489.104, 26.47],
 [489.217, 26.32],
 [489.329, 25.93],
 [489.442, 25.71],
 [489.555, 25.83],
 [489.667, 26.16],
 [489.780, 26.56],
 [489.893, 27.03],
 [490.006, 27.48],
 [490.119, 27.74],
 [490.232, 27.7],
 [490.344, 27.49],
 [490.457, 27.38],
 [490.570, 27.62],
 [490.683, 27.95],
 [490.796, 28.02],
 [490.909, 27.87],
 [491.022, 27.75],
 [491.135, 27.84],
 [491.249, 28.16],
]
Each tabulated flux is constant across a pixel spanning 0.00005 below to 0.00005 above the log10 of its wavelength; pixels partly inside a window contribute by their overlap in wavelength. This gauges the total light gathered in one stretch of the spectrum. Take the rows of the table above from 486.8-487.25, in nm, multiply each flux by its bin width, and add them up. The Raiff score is 10.6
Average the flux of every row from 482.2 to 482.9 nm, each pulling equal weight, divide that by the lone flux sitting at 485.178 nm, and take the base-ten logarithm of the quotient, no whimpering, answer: 0.050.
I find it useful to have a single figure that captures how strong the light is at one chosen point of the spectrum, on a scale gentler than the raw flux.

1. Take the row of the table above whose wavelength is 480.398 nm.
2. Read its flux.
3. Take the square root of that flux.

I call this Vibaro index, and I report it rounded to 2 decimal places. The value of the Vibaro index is 5.19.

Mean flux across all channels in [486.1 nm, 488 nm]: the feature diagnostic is 24.5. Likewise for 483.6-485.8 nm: 25.8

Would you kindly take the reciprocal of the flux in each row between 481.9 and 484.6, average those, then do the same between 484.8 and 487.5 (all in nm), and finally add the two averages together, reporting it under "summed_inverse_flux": 0.0772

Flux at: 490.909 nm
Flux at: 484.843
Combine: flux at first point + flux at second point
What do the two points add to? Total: 54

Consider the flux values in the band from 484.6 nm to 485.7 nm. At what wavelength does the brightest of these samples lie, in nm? 484.620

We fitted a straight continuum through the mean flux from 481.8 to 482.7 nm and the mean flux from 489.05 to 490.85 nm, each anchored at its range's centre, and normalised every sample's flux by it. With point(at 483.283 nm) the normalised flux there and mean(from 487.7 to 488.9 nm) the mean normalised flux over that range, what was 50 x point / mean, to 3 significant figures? 57.0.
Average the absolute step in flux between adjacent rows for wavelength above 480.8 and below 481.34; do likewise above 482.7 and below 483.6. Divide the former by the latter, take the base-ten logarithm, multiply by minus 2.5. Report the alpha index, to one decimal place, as 1.7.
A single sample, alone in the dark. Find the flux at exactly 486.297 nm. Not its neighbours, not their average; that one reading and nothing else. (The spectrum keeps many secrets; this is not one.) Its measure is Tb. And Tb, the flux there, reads 24.92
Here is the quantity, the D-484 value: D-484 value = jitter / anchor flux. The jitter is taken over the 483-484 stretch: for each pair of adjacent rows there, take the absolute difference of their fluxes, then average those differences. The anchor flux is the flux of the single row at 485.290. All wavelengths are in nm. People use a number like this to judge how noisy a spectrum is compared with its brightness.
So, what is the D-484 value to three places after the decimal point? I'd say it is 0.022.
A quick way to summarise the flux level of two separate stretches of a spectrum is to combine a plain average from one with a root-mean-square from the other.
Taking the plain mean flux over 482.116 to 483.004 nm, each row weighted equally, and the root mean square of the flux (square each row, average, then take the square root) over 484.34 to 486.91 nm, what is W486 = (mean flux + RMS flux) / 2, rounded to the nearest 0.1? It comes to 26.5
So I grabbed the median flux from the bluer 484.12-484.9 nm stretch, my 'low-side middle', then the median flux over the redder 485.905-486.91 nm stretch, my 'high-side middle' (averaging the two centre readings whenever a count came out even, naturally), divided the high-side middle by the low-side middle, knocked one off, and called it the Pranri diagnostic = -0.072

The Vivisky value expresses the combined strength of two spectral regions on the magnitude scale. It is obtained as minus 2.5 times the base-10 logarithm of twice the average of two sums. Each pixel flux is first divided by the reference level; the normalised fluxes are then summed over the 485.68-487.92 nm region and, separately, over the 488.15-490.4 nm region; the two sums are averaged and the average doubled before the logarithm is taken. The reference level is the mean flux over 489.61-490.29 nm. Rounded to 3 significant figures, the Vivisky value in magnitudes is -3.93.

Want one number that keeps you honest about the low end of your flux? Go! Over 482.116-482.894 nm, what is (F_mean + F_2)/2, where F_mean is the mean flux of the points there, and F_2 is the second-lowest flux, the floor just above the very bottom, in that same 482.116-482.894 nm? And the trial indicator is 28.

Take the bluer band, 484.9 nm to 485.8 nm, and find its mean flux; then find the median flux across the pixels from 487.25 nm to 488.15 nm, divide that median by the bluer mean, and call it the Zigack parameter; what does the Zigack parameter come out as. 1.03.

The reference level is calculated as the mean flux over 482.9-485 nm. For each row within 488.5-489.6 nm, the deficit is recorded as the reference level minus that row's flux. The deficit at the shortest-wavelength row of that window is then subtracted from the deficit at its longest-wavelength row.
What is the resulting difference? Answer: -0.4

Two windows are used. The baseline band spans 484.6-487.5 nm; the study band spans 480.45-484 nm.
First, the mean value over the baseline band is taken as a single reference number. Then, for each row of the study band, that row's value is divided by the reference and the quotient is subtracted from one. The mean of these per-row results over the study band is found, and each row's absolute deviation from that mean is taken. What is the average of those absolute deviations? 0.031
